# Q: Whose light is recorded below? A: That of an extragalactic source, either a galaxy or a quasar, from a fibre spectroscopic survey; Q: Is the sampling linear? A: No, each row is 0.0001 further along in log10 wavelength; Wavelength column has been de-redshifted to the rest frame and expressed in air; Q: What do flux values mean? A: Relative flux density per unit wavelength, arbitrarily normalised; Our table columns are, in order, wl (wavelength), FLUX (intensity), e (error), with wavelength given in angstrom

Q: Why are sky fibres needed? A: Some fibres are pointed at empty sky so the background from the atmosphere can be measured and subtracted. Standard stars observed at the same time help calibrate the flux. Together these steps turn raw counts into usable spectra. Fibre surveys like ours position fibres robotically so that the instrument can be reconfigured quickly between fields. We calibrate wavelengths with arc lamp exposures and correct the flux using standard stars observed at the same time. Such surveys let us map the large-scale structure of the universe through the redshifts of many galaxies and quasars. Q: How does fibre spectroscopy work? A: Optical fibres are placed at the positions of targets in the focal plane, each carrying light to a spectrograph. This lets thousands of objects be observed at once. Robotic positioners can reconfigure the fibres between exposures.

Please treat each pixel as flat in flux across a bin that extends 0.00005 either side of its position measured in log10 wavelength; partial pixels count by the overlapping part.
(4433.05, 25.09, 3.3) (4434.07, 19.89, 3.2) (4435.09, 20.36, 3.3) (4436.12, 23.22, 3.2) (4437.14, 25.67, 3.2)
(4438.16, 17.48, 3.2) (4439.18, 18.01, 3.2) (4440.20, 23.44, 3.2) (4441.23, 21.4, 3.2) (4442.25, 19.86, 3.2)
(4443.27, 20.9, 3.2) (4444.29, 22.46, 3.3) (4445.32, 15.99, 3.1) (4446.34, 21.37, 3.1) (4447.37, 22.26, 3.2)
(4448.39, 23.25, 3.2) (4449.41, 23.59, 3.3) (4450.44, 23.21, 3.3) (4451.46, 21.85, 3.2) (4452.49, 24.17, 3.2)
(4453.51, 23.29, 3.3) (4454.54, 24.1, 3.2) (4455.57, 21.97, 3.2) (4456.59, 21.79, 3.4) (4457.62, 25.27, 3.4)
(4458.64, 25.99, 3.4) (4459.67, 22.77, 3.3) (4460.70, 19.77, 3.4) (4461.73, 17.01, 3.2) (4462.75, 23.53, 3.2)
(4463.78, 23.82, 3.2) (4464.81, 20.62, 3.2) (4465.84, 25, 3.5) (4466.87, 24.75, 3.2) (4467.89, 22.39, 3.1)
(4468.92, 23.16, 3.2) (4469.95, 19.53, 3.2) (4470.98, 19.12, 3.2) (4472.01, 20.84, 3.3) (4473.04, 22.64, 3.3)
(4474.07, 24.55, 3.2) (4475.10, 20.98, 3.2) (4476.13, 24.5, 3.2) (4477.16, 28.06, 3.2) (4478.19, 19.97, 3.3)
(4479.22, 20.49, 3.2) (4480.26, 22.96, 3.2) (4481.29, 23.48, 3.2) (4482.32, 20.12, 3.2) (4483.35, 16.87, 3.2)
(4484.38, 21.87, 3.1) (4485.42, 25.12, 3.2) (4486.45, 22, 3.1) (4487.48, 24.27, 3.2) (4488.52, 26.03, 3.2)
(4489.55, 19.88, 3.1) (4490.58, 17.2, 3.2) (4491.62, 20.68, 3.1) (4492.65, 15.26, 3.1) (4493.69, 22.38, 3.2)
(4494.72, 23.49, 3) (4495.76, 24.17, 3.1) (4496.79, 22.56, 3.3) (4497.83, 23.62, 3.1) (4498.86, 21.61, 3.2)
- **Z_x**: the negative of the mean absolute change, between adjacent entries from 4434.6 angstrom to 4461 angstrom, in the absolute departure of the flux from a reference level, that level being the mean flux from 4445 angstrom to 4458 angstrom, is -1.62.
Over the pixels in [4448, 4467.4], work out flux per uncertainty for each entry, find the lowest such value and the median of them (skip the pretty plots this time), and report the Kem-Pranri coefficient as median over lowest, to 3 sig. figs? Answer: 1.34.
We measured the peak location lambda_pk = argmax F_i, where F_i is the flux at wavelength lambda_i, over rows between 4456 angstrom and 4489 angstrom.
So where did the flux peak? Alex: 4477.16 angstrom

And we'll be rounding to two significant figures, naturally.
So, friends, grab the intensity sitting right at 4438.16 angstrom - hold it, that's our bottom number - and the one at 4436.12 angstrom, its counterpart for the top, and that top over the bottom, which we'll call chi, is 1.3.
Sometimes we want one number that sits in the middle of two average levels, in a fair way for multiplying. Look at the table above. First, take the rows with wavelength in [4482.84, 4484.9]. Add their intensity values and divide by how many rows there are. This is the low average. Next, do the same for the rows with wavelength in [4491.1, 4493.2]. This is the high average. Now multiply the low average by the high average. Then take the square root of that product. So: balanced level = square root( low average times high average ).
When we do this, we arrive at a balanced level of 19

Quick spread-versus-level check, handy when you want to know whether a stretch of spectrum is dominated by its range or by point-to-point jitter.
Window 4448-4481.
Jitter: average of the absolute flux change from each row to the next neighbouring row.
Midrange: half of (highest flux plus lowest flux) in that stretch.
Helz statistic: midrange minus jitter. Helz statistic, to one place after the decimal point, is 20.3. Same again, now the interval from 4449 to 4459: 22.5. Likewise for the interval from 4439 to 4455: 18.0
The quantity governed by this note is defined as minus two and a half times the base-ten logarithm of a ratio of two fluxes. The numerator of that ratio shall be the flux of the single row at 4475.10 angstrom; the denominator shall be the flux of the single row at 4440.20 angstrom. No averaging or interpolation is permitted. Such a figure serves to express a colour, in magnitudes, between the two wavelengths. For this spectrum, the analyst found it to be 0.12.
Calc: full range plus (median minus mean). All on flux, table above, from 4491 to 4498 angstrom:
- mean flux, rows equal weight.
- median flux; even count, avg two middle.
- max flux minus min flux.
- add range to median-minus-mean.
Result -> 10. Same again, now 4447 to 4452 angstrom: 2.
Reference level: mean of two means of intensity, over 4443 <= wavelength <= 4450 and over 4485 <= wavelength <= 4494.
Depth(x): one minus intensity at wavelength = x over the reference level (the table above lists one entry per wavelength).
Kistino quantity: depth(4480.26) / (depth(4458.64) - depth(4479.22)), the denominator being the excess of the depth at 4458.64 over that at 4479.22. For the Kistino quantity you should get 0.3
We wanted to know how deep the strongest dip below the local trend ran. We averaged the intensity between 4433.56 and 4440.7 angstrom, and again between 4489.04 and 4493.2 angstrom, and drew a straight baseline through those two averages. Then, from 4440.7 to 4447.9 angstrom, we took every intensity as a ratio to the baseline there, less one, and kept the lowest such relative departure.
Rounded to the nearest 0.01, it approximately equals -0.23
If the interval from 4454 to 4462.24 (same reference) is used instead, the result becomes -0.14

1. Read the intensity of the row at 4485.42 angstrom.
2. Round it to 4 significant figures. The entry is 25.12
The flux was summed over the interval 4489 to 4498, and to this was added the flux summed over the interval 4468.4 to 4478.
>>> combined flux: 393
